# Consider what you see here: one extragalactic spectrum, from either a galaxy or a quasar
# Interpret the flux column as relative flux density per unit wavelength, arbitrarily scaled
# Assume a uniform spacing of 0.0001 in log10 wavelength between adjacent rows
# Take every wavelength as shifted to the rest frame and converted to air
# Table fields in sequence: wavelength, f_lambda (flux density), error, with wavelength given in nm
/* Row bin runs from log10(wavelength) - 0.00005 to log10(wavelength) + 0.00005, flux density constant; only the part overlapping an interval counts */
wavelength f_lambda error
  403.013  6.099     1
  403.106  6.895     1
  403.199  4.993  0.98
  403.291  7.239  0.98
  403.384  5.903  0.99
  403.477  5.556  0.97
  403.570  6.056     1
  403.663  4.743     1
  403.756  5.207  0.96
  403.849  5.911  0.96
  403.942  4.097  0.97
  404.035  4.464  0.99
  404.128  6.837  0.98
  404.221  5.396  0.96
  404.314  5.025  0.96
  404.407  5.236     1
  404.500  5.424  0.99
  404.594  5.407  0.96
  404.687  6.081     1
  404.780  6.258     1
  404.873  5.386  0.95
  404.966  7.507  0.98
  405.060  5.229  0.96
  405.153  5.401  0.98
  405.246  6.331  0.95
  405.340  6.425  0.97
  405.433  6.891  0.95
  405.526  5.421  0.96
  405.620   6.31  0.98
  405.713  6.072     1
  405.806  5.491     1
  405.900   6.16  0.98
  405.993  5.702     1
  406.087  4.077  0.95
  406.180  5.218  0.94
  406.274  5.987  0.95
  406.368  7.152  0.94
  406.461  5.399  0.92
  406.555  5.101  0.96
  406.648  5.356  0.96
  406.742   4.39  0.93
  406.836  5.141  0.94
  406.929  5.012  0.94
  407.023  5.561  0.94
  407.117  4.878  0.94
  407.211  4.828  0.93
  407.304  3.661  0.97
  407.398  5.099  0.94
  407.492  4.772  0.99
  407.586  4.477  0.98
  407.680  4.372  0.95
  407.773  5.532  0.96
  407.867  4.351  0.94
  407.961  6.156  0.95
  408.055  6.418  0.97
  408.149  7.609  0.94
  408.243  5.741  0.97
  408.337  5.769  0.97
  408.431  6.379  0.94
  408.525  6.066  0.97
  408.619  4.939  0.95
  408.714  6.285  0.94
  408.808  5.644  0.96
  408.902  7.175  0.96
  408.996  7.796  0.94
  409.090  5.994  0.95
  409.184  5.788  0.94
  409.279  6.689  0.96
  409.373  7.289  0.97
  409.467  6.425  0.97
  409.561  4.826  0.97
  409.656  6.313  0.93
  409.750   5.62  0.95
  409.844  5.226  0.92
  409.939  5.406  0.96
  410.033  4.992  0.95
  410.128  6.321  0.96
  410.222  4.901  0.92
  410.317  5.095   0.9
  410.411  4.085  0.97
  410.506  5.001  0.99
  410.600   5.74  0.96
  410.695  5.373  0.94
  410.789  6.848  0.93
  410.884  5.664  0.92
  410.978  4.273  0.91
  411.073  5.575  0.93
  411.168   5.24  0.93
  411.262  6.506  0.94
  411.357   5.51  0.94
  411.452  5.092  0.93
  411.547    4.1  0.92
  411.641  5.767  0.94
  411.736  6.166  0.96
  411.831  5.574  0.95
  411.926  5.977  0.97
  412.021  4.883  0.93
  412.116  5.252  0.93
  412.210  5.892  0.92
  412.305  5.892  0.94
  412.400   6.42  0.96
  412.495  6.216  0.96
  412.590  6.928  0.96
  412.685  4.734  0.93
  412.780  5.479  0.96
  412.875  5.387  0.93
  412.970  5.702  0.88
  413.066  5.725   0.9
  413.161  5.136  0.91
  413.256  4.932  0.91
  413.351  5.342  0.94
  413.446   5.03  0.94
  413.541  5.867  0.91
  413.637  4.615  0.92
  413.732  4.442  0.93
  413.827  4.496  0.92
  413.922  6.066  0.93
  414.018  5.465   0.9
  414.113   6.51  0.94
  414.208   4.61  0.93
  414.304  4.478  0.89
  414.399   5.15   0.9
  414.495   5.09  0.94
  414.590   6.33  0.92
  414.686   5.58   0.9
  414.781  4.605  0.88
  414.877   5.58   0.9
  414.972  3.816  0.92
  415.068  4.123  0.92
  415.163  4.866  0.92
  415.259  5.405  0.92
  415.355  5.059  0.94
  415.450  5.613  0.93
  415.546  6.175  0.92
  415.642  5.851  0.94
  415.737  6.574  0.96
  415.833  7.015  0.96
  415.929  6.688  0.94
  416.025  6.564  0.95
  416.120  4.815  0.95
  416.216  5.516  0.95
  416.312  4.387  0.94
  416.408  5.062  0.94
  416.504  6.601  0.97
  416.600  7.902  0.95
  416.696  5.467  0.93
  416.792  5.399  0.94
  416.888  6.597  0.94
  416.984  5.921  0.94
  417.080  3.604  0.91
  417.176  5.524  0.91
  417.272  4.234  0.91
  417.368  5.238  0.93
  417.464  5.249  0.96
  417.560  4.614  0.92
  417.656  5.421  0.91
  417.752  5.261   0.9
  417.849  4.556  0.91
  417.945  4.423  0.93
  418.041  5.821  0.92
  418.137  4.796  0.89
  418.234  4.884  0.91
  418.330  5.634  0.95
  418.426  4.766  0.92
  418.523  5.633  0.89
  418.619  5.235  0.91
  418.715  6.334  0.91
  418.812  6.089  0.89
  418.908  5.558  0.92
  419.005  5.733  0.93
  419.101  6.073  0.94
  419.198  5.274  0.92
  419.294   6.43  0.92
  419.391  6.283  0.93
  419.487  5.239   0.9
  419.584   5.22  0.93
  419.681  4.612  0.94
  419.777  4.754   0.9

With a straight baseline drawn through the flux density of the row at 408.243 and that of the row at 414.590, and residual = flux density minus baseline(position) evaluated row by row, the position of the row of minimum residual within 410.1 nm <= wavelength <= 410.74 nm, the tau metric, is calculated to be 410.411 nm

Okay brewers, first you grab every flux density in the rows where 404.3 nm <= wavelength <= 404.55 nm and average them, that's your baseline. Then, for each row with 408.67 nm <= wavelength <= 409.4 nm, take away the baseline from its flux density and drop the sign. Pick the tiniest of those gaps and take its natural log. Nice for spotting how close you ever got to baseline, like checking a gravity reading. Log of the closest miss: -0.9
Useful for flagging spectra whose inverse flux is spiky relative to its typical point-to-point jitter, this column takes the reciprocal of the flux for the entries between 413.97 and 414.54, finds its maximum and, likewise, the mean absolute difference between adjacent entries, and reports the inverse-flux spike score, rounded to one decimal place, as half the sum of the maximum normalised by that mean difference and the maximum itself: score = 4.4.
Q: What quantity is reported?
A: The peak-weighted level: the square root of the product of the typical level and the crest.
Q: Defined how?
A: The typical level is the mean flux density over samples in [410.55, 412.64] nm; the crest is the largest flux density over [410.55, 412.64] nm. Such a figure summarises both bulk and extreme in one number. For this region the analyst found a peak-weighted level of 6.27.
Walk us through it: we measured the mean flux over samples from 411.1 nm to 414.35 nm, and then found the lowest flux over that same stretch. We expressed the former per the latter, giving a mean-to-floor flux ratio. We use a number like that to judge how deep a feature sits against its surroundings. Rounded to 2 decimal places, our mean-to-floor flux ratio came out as 1.33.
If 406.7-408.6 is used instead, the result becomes 1.45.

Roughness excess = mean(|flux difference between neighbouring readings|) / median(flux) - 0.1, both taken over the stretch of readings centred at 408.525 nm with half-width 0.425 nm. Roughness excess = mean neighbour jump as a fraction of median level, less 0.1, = 0.05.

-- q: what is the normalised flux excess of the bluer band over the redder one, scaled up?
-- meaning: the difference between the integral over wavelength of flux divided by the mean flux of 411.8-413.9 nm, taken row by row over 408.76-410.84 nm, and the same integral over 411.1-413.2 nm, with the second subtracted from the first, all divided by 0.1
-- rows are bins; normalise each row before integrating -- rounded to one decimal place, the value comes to 0.7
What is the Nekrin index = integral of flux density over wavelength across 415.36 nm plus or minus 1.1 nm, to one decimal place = 11.9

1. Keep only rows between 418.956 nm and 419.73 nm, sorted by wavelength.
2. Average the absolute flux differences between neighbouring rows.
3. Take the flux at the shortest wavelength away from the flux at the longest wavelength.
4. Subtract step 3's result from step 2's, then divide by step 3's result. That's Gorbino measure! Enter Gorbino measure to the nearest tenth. -1.5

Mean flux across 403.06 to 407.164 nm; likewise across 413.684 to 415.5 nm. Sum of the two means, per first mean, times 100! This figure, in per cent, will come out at 191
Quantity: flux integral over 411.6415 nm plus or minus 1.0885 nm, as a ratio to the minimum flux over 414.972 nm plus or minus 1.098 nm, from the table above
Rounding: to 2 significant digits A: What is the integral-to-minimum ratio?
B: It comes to 3.2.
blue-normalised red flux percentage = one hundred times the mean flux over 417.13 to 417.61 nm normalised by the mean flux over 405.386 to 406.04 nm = 83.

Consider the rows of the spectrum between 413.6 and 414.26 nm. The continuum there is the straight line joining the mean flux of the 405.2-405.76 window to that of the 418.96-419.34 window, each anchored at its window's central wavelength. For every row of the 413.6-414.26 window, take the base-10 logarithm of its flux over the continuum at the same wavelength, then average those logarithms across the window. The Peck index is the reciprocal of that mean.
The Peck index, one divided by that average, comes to -14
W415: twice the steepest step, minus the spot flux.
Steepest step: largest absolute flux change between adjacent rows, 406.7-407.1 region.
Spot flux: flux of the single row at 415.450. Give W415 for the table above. -4.1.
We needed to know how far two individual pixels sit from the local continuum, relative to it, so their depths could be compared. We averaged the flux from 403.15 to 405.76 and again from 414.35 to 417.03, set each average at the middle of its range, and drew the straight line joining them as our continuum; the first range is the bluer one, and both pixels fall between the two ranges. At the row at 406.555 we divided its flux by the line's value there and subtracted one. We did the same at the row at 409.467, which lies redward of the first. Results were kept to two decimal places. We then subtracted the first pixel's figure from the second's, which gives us 0.24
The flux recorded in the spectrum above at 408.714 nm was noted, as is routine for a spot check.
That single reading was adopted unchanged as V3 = 6.285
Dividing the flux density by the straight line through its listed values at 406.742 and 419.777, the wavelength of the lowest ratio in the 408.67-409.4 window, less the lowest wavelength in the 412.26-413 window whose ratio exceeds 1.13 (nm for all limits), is -3.50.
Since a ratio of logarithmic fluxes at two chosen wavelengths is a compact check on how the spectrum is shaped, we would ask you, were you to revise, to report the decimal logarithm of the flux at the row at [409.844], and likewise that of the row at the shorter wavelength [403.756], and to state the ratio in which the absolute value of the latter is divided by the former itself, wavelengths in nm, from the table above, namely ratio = 1.00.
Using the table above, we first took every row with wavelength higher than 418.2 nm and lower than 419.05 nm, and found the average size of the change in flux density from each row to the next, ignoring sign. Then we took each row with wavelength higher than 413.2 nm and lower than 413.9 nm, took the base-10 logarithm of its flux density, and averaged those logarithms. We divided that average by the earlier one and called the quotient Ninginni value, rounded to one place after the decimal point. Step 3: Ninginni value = 1.1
